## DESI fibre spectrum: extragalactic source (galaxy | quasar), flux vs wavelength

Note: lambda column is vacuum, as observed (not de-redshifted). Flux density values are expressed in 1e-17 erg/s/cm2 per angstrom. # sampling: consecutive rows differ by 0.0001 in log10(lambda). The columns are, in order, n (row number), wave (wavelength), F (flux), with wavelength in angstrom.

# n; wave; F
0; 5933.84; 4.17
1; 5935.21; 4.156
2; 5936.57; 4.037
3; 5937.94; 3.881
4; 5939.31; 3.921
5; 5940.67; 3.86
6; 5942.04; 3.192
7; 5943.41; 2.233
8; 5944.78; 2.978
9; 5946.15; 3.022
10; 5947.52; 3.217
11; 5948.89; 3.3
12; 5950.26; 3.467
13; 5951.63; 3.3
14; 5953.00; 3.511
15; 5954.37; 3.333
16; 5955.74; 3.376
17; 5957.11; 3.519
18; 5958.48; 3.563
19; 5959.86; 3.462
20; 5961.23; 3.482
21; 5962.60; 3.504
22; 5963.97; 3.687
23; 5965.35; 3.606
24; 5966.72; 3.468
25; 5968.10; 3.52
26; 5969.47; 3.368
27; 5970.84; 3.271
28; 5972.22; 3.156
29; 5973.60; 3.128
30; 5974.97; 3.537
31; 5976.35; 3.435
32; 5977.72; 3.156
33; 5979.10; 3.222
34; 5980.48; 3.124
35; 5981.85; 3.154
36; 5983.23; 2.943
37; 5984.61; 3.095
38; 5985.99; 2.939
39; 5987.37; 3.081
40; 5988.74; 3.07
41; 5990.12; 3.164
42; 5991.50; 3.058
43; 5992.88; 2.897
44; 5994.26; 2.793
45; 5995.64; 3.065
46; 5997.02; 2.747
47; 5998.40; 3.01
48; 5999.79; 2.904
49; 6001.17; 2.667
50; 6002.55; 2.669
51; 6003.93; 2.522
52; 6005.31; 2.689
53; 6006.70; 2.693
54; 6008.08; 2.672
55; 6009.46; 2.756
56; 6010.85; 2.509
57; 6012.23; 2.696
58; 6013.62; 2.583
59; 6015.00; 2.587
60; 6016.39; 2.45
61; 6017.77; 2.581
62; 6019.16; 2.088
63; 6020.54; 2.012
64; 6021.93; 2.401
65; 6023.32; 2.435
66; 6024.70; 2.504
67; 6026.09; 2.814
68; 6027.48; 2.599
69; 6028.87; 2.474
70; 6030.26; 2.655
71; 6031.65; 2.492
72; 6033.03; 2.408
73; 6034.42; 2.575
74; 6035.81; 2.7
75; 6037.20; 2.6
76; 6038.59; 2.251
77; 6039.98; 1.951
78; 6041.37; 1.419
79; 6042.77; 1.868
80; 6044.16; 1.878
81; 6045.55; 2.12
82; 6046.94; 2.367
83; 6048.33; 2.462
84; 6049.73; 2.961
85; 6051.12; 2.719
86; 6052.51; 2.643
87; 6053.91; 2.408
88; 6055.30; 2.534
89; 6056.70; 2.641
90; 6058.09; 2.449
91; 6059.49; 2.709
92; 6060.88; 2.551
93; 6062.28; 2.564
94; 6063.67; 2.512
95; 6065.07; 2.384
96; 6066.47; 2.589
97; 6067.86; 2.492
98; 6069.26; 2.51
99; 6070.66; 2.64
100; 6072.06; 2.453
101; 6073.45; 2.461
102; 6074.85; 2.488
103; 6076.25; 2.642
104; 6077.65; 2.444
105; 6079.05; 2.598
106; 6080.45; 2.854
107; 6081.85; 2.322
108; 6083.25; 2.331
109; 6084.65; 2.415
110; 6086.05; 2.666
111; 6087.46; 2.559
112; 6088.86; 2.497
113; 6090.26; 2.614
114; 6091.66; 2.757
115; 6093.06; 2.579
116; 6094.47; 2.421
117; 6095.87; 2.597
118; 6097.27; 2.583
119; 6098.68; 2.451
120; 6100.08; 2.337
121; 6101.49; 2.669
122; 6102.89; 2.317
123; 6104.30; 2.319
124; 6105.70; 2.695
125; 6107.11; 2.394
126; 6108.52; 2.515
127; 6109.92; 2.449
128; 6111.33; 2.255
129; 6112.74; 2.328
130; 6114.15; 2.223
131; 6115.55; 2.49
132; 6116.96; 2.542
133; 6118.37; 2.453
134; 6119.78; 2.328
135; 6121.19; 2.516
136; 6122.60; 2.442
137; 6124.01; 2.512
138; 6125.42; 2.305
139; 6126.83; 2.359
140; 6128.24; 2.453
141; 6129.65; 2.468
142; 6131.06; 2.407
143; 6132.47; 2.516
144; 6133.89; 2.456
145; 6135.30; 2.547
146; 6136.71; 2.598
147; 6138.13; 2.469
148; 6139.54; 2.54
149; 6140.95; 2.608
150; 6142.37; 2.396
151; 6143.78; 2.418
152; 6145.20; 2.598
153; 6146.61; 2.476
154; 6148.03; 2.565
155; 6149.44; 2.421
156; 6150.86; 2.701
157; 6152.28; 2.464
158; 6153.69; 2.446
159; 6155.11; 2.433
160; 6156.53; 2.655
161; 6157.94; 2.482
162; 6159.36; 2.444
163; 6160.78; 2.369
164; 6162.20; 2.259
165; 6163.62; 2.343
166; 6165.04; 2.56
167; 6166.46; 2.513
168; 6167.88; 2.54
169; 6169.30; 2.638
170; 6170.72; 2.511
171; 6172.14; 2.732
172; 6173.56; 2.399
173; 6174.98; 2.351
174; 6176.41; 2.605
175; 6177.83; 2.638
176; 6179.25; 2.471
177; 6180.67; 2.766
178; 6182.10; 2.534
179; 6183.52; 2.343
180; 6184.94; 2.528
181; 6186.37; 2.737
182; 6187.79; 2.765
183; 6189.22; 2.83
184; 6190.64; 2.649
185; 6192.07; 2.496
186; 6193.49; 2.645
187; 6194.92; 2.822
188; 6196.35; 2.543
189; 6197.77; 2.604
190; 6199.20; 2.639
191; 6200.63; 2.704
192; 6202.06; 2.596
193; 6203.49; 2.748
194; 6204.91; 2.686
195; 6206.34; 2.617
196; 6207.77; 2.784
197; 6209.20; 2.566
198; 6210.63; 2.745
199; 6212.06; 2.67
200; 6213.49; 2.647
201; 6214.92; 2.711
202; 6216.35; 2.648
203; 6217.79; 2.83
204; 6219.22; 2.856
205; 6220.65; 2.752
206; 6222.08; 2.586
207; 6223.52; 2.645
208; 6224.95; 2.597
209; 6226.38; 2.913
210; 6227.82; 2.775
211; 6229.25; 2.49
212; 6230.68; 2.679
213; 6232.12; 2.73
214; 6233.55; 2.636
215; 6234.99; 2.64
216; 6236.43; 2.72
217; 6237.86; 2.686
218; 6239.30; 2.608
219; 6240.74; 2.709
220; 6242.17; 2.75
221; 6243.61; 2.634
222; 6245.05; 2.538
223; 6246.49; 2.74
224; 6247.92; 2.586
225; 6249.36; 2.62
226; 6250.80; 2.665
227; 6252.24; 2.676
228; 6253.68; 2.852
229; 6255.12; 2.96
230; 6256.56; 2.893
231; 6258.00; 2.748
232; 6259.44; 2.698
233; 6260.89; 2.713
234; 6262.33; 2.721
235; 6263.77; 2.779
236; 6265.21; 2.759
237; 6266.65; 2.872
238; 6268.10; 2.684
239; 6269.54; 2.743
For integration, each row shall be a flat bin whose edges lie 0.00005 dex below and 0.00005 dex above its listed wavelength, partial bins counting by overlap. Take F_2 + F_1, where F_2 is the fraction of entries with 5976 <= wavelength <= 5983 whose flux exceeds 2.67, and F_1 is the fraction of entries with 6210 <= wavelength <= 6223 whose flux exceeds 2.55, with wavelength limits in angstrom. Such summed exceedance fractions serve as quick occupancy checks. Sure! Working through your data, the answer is 2.0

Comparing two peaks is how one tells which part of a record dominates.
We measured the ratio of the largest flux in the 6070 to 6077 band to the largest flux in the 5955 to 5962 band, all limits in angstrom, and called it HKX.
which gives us 0.74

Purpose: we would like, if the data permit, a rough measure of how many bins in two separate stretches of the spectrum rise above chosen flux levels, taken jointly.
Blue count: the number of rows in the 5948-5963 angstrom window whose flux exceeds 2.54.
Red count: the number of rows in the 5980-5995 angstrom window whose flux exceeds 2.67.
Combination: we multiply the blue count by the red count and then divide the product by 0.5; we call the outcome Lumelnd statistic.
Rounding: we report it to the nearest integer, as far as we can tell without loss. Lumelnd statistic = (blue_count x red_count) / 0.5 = 242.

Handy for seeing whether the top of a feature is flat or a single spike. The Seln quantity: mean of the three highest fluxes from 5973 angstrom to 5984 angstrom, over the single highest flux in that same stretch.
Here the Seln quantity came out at 0.961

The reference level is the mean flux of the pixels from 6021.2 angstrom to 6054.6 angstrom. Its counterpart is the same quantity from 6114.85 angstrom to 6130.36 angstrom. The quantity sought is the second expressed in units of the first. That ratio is 1.02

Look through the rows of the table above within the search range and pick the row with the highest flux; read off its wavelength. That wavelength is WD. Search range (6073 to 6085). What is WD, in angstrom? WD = 6080.45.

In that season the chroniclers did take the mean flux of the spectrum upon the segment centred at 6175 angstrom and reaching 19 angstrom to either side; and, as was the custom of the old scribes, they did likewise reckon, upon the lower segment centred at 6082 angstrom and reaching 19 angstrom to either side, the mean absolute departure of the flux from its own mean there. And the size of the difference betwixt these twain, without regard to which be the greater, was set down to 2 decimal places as 2.45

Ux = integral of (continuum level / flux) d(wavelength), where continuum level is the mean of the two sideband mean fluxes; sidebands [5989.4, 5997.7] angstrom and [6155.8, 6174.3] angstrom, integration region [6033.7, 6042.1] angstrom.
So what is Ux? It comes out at 11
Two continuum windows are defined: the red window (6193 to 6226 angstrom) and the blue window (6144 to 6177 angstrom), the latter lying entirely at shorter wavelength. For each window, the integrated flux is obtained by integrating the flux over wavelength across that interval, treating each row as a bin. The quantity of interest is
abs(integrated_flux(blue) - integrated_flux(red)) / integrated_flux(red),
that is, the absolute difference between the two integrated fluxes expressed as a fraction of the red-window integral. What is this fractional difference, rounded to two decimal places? 0.07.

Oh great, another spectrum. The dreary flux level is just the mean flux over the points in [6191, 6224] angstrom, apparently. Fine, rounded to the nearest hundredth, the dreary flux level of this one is 2.68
